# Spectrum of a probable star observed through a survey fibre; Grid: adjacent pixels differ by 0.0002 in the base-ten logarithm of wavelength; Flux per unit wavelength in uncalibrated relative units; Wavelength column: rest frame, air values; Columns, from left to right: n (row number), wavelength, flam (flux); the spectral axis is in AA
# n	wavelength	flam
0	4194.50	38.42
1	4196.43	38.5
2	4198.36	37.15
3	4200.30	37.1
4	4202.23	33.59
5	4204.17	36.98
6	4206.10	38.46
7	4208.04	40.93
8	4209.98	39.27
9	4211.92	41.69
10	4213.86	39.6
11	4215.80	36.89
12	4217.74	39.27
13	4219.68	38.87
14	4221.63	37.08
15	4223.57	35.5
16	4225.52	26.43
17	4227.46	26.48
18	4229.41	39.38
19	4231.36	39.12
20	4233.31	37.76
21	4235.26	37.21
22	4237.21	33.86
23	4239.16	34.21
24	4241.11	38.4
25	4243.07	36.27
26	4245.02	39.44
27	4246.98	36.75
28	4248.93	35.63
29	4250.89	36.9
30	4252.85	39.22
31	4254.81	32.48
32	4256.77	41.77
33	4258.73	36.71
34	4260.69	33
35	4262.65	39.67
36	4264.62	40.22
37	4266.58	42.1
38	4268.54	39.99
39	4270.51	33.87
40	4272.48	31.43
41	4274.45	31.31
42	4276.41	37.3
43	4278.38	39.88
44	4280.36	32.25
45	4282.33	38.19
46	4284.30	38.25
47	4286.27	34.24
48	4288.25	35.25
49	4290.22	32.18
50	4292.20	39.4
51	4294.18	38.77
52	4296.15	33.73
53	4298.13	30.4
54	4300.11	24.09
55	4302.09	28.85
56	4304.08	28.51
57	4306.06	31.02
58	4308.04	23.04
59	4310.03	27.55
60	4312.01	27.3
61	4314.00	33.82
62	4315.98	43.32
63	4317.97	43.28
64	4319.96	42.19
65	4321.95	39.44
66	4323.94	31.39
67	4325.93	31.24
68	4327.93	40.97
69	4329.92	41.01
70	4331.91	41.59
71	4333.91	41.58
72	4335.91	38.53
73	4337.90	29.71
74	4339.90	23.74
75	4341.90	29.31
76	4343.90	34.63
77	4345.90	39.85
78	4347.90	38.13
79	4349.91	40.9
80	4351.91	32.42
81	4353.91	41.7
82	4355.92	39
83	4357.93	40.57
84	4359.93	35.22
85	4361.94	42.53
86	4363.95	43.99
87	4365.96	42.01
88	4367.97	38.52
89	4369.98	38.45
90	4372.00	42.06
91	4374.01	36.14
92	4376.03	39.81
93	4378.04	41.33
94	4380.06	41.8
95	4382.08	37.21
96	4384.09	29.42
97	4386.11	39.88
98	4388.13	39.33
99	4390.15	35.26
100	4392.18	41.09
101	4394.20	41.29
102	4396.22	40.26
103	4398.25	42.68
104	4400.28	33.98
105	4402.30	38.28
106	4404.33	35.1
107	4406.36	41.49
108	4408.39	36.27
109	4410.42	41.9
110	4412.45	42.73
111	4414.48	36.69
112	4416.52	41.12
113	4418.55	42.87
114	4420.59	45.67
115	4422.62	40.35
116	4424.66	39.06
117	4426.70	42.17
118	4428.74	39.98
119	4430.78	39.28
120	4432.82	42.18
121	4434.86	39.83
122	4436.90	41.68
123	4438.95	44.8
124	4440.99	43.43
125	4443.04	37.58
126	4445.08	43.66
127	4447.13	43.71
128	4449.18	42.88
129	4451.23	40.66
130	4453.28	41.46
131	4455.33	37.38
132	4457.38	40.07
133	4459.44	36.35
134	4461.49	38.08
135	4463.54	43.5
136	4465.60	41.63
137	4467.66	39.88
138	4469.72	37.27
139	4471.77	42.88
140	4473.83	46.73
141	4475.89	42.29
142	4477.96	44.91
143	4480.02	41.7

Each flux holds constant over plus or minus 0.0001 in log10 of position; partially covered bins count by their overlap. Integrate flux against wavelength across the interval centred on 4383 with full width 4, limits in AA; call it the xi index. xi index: 134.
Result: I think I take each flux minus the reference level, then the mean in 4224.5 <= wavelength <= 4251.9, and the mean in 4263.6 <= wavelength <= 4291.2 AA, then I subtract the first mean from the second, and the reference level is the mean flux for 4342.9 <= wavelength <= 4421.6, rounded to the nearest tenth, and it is 0.6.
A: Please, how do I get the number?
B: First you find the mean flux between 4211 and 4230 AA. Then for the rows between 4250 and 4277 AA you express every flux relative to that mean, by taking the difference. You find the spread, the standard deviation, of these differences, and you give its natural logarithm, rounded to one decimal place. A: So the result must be 1.3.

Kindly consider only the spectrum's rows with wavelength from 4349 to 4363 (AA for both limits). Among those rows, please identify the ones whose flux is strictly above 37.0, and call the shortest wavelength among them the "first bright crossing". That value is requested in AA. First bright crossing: 4349.91 AA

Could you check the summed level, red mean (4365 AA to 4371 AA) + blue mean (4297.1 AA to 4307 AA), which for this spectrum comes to 68.2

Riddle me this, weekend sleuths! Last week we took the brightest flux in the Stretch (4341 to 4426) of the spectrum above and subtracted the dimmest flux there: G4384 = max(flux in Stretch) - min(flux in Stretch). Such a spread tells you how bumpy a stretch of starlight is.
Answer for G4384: 16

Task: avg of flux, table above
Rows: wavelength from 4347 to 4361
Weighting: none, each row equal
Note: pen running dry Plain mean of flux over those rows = 38.3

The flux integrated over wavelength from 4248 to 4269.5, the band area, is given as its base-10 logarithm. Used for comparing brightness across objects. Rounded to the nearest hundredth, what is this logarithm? 2.91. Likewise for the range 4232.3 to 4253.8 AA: 2.90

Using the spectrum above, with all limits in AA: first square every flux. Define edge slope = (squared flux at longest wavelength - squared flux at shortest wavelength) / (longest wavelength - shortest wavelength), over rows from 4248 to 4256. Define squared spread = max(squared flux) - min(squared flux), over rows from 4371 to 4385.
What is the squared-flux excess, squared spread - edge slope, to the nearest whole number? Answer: 940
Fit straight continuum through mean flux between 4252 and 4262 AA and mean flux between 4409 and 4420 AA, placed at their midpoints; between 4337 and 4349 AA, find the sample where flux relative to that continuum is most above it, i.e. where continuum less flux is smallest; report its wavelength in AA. 4345.90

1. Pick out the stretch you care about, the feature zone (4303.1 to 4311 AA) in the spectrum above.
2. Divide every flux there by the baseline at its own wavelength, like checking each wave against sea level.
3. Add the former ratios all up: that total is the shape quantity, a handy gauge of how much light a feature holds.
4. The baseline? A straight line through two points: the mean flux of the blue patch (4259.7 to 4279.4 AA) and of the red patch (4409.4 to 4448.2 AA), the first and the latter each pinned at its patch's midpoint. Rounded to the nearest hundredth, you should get 2.90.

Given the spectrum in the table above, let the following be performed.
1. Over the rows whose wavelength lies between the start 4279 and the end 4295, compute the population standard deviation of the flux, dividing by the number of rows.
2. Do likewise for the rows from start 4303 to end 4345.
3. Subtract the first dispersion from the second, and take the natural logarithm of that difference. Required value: 1.3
